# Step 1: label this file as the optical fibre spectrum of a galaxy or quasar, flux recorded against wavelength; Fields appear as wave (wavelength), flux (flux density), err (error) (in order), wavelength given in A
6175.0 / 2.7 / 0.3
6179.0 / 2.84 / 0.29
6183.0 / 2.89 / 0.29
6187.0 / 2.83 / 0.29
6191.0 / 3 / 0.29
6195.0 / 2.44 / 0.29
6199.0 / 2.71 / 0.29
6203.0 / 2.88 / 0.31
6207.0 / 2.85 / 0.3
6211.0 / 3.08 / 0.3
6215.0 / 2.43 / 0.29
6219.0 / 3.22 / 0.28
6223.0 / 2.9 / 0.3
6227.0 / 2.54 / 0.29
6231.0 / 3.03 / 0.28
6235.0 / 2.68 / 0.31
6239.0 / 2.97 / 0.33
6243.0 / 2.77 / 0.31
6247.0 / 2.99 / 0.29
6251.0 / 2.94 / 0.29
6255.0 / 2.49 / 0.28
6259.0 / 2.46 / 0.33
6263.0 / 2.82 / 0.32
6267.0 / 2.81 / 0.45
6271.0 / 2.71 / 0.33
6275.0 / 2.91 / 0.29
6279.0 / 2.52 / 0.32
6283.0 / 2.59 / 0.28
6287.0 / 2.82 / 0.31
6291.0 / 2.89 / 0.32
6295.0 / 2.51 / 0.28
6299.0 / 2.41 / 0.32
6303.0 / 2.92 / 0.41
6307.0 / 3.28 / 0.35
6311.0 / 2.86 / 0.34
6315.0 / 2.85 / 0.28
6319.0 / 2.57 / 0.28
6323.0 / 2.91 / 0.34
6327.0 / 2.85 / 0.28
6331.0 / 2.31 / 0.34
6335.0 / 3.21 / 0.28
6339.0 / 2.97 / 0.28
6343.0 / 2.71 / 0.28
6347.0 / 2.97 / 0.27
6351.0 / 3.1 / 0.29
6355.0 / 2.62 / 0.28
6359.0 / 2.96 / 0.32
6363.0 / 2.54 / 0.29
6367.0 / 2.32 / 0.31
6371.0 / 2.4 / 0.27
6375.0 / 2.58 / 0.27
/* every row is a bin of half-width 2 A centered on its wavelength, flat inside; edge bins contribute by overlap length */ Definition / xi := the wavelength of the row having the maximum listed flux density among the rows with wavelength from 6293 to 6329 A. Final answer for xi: 6307.0 A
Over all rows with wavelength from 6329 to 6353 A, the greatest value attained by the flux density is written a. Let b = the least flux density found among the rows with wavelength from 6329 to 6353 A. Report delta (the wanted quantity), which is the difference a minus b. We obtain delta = 0.9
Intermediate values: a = 3.21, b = 2.31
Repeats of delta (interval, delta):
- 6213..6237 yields 0.8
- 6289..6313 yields 0.9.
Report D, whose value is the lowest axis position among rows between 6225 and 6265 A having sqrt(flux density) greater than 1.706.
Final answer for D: 6231.0 A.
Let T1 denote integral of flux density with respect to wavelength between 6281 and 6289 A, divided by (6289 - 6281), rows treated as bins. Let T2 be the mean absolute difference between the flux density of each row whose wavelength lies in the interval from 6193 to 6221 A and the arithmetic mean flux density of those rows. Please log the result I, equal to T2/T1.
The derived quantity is 0.09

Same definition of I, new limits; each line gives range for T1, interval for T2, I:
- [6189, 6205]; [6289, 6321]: 0.08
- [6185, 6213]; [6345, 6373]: 0.09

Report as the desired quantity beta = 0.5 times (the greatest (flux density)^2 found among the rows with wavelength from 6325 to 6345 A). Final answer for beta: 5.2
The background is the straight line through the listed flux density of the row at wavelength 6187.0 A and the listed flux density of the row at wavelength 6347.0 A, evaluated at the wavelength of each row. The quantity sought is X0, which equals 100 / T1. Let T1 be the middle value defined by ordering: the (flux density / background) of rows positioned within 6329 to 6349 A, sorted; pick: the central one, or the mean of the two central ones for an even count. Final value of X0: 100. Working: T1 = 1.00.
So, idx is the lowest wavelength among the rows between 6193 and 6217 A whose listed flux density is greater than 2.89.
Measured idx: 6211.0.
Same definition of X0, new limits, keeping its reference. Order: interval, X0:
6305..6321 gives 103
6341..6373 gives 112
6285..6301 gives 110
